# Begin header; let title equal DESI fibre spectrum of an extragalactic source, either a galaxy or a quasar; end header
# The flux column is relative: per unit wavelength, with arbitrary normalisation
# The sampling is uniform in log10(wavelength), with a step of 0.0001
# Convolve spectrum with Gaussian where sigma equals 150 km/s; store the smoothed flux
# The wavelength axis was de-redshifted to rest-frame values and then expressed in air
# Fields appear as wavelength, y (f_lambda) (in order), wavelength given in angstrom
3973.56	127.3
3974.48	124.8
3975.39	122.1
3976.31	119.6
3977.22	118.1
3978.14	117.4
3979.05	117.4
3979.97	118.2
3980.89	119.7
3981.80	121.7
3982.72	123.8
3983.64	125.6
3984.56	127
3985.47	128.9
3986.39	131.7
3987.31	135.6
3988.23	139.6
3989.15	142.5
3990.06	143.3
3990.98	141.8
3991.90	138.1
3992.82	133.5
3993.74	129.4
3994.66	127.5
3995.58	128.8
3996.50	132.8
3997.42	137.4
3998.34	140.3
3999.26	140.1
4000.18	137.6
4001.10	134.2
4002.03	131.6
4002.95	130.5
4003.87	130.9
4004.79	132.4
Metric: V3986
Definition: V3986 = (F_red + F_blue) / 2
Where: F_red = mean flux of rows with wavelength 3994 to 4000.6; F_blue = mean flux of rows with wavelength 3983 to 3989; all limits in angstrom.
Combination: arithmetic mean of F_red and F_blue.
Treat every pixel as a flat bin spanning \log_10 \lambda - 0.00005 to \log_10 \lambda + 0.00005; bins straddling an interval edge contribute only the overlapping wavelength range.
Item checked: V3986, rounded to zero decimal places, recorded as 133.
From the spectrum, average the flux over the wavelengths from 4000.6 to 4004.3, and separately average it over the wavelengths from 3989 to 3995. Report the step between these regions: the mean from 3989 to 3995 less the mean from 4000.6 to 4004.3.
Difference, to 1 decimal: 4.8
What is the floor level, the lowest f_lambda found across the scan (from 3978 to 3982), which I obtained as 117.4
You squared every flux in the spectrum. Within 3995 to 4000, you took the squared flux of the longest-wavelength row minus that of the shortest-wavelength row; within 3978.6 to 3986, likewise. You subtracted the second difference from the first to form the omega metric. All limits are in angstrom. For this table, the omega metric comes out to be 206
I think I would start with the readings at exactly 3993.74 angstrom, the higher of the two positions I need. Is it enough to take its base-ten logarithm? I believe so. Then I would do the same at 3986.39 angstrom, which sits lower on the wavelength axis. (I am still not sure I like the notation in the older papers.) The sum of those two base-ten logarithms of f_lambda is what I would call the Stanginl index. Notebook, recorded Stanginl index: 4.232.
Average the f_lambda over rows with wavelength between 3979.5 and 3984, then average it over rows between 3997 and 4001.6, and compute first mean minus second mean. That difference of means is -16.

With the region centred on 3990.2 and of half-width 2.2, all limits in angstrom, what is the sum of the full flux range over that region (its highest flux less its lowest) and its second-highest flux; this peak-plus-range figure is 148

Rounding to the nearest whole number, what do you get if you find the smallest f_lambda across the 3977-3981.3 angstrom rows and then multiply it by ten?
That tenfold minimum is 1174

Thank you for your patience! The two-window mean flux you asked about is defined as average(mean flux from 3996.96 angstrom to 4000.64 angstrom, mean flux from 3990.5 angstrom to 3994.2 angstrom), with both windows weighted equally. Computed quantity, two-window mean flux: 137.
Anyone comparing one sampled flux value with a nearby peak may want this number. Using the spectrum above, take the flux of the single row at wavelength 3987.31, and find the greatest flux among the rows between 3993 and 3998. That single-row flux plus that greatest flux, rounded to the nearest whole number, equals 273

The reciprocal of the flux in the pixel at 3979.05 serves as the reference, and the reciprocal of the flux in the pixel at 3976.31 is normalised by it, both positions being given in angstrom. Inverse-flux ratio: 0.98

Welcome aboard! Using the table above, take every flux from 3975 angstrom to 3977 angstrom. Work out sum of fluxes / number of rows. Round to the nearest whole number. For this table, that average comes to 121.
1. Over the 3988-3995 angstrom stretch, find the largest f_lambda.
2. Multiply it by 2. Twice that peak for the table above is 287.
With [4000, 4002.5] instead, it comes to 275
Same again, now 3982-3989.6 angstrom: 285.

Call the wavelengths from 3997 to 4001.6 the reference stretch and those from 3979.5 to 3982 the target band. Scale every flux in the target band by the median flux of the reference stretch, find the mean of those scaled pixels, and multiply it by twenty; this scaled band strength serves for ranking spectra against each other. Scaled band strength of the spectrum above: 17.4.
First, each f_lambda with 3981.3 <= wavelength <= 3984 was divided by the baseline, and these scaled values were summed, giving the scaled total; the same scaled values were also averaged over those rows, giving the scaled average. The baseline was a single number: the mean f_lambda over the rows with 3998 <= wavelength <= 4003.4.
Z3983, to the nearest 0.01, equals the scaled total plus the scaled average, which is 3.65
